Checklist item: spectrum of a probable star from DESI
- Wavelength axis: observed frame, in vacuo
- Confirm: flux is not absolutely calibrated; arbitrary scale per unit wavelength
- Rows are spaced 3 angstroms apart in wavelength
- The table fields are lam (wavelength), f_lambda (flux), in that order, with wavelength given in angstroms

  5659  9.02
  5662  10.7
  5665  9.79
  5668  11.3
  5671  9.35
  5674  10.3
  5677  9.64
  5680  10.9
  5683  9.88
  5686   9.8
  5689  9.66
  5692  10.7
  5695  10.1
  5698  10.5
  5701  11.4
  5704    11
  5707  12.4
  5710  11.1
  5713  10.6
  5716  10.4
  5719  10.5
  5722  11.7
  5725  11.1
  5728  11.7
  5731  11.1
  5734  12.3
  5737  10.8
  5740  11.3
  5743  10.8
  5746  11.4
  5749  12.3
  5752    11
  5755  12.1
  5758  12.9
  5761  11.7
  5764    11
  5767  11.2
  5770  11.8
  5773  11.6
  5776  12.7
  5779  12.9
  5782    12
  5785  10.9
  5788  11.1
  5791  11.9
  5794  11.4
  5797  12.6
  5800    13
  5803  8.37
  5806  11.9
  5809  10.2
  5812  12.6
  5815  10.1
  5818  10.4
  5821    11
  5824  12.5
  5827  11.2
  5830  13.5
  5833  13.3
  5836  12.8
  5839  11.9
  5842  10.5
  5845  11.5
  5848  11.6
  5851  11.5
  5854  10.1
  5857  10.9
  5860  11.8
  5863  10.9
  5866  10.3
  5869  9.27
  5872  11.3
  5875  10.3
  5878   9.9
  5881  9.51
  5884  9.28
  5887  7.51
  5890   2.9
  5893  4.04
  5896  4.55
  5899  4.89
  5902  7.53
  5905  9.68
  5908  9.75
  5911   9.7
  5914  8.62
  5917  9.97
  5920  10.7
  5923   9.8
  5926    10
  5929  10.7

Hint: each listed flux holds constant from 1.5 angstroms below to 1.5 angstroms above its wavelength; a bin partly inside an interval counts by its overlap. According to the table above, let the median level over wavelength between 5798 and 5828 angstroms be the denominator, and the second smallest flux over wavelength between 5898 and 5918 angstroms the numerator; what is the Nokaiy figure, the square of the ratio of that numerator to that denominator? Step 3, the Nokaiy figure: 0.46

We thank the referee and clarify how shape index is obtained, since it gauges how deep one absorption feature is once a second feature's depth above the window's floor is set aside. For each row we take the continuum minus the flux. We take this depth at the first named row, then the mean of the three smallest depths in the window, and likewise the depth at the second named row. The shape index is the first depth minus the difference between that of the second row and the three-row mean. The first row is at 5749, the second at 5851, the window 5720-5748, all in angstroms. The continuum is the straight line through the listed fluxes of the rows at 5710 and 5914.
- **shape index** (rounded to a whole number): -1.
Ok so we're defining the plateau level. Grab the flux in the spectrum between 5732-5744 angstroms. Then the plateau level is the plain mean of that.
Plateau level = 11.3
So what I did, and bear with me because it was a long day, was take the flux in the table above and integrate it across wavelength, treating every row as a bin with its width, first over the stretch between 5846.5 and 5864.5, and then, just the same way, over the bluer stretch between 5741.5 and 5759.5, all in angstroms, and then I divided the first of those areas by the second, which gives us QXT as 0.95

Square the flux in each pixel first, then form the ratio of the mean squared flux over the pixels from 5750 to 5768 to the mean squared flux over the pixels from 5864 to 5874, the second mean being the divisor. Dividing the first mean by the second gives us 1.3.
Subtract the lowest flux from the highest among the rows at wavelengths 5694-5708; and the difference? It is 2.3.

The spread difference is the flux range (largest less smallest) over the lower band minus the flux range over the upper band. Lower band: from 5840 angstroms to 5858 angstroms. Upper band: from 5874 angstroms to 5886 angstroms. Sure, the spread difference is 0.5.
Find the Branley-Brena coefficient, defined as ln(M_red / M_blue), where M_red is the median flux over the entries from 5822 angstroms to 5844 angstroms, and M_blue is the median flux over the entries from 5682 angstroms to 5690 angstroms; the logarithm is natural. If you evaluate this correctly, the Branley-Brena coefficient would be 0.24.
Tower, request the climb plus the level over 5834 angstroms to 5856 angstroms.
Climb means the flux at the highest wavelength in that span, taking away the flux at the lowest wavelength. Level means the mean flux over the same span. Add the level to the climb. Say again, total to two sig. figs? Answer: 8.7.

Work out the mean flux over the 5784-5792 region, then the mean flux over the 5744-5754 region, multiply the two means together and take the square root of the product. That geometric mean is 11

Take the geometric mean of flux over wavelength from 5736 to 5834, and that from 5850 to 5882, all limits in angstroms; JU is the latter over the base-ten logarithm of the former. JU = 9.9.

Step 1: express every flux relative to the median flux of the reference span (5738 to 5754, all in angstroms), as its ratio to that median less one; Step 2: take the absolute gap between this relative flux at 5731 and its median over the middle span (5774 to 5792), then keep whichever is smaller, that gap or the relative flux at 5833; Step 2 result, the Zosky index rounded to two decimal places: 0.08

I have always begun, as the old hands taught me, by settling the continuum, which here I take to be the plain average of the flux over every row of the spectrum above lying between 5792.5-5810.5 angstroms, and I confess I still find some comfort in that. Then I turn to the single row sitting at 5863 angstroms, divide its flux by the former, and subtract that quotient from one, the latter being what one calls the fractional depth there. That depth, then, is 0.03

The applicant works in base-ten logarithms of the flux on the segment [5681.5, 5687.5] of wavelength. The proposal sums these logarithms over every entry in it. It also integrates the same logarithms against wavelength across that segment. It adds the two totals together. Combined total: 7.94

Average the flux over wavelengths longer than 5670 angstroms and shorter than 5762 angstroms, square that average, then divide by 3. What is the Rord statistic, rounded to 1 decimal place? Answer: 40.2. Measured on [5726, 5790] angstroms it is 45.2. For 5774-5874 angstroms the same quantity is 43.7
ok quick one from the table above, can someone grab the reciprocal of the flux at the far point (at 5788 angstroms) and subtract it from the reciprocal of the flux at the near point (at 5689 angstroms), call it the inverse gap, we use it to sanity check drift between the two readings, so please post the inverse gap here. 0.013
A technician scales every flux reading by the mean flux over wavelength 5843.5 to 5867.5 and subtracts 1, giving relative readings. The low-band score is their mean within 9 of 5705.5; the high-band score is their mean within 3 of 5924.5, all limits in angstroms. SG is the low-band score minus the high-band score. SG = 0.11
